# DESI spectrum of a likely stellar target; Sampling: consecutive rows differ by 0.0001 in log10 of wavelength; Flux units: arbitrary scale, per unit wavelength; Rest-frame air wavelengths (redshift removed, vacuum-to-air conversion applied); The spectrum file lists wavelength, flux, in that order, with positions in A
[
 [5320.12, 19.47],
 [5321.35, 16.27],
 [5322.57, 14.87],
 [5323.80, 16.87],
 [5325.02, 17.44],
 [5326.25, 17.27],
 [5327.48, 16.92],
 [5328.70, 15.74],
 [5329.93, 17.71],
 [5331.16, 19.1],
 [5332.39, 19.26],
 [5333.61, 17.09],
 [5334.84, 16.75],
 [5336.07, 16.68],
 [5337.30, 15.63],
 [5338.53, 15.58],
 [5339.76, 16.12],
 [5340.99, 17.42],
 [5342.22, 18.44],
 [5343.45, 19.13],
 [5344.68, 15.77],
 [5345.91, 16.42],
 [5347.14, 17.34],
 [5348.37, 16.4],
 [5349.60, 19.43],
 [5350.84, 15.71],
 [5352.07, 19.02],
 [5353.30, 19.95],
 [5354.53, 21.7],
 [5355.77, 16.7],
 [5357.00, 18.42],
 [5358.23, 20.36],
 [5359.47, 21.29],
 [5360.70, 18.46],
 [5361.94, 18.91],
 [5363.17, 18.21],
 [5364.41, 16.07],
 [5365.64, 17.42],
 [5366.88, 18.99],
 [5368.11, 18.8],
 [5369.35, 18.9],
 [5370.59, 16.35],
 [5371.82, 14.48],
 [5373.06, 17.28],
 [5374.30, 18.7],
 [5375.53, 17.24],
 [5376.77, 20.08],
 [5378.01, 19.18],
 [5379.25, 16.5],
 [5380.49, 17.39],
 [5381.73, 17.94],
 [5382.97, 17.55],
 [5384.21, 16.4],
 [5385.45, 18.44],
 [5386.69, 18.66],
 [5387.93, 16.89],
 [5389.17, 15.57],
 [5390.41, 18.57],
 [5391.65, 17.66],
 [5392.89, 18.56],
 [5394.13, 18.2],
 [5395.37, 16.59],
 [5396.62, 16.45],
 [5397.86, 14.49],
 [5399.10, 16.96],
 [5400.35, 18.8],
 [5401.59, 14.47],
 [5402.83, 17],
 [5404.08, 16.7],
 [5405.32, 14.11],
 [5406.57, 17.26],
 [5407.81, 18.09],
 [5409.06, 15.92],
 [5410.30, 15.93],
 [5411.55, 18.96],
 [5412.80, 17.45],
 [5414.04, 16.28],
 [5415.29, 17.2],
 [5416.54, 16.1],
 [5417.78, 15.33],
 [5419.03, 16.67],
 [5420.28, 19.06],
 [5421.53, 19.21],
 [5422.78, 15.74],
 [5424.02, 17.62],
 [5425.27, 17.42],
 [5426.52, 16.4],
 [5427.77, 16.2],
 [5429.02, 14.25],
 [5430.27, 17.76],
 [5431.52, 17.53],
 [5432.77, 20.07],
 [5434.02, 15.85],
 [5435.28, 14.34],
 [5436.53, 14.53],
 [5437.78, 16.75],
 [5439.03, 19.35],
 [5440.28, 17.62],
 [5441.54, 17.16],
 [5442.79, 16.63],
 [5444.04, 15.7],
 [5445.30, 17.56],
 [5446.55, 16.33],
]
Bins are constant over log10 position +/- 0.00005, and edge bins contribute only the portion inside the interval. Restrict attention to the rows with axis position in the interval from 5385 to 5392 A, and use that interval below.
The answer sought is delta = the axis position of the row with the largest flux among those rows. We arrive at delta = 5386.69 A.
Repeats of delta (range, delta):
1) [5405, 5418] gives 5411.55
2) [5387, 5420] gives 5411.55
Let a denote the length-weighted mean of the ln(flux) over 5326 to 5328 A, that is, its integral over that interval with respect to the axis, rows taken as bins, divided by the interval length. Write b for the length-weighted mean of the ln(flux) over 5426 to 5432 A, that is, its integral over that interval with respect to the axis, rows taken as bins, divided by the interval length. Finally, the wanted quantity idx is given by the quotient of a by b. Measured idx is 1.01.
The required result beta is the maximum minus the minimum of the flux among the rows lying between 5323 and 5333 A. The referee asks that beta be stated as 3.5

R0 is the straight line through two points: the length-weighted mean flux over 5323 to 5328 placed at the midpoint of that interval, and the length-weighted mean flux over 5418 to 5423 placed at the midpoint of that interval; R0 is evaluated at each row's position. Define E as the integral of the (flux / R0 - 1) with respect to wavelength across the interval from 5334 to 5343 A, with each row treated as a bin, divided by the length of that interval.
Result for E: -0.02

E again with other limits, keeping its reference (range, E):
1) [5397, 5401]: -0.04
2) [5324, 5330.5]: 0.00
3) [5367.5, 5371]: 0.05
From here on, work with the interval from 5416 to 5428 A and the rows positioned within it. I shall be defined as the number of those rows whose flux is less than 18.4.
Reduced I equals 8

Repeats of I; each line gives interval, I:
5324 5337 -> 8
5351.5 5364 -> 2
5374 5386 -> 6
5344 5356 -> 6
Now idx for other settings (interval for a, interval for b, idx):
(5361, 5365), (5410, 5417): 1.01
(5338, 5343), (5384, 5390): 0.99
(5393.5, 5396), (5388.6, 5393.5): 0.99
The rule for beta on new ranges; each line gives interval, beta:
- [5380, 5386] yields 2.0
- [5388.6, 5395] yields 3.0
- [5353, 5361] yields 5.0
